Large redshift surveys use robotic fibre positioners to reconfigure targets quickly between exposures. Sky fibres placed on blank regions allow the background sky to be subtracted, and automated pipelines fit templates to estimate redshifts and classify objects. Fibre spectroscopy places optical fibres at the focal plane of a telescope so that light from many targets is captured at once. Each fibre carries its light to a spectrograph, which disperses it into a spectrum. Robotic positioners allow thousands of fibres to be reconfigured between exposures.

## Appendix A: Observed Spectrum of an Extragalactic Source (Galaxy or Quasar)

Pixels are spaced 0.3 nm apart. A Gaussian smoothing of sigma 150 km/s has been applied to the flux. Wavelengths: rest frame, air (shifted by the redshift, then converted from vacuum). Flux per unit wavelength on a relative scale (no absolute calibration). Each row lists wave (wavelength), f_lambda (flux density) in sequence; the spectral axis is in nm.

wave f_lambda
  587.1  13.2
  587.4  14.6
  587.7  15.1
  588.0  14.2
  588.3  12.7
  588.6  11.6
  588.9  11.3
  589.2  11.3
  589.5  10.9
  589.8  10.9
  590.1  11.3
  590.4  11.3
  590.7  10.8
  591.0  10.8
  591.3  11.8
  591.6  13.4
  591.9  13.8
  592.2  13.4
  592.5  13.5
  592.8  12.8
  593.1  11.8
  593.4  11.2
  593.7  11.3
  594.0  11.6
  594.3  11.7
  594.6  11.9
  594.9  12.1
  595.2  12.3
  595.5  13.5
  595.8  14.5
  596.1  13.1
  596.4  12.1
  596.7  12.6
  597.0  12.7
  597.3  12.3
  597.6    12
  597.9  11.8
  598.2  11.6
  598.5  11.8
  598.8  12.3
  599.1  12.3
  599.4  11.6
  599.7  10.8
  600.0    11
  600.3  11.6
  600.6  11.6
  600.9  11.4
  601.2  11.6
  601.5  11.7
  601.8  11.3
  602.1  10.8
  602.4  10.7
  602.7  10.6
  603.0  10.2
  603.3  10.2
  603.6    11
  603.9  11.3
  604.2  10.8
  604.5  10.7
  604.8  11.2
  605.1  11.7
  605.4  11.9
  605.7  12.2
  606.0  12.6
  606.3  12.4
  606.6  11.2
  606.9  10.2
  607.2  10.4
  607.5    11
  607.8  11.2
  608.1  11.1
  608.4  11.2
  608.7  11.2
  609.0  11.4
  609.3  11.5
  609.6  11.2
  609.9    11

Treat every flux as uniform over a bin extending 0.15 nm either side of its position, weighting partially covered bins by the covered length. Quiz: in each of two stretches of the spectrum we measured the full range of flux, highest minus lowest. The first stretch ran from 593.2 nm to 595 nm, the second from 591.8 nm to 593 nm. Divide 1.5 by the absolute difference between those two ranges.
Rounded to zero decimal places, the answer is 15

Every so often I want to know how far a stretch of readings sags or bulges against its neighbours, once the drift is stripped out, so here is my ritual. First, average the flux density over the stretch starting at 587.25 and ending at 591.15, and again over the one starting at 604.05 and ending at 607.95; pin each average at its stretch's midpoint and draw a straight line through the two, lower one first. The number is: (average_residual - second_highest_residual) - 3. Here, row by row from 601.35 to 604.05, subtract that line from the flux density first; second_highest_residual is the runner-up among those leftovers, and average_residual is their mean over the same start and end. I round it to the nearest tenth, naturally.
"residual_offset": -3.5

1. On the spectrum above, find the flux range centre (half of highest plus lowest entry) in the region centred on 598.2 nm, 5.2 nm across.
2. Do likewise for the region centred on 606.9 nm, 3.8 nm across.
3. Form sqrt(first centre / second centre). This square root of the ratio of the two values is 1.05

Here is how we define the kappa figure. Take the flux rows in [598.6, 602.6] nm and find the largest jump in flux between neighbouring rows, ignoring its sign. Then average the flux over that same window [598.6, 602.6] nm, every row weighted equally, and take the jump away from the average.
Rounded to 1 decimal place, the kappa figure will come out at 10.6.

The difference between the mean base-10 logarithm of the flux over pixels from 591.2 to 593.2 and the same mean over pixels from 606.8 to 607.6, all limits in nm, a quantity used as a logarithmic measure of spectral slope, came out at 0.09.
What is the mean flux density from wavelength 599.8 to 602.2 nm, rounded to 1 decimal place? 11.4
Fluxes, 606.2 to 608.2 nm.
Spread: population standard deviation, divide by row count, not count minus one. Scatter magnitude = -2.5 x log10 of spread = 0.46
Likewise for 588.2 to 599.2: 0.11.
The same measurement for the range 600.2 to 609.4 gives 0.56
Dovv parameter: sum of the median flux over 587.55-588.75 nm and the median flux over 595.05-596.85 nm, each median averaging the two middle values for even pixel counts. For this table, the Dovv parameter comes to 26.3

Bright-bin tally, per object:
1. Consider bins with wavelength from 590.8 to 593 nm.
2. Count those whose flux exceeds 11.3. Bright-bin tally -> 6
